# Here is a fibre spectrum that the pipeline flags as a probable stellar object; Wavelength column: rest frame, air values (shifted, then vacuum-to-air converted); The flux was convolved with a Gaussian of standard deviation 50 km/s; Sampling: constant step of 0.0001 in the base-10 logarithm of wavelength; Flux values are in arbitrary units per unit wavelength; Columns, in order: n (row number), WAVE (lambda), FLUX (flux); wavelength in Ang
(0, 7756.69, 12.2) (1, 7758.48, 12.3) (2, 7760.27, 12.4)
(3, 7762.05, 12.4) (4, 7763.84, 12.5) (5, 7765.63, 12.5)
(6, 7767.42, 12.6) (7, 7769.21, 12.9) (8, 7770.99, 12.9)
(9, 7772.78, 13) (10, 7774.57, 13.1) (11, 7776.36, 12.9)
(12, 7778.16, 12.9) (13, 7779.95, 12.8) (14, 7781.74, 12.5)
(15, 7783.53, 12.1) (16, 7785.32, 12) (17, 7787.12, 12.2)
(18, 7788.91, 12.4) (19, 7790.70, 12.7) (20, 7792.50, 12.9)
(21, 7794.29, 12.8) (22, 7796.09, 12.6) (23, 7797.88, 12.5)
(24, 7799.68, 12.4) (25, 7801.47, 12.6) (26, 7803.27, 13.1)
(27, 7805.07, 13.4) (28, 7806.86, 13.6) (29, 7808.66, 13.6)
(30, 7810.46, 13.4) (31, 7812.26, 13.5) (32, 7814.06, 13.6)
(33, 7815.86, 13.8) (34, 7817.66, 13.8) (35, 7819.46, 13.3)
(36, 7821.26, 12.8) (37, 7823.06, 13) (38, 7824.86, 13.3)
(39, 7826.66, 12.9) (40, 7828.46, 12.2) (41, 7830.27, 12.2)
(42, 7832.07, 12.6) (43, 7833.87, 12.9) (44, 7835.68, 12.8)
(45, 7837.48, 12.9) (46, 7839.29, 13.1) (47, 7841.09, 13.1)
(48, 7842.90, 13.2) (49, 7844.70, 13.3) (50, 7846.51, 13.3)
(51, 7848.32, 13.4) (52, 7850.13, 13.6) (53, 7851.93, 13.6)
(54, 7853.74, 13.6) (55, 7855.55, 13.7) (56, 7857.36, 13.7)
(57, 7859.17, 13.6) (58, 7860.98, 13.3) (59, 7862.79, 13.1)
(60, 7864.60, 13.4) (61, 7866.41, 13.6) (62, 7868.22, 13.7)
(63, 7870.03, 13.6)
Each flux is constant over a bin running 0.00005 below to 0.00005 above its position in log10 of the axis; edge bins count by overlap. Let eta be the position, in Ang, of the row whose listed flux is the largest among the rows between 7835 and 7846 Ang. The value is 7844.70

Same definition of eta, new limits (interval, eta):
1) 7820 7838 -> 7824.86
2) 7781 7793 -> 7792.50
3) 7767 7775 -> 7774.57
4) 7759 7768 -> 7767.42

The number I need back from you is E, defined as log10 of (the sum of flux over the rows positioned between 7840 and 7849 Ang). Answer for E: 1.82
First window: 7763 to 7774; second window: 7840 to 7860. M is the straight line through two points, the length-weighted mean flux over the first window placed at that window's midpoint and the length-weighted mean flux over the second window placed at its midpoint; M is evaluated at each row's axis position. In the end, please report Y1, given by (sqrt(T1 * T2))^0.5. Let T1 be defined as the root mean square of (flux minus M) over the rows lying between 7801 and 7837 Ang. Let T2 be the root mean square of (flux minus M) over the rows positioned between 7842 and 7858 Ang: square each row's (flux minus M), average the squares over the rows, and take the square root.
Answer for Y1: 0.53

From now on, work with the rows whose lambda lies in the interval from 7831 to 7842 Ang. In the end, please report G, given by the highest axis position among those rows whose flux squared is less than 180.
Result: 7841.09 Ang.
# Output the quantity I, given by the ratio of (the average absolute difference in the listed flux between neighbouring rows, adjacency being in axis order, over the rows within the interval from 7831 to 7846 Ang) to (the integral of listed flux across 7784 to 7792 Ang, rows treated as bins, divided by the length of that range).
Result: 0.0104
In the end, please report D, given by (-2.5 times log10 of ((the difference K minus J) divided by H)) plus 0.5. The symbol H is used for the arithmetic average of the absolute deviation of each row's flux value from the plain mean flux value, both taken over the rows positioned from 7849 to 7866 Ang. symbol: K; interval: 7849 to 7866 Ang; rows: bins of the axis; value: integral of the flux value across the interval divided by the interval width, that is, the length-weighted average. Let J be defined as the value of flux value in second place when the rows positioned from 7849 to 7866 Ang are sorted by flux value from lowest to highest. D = 0.20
